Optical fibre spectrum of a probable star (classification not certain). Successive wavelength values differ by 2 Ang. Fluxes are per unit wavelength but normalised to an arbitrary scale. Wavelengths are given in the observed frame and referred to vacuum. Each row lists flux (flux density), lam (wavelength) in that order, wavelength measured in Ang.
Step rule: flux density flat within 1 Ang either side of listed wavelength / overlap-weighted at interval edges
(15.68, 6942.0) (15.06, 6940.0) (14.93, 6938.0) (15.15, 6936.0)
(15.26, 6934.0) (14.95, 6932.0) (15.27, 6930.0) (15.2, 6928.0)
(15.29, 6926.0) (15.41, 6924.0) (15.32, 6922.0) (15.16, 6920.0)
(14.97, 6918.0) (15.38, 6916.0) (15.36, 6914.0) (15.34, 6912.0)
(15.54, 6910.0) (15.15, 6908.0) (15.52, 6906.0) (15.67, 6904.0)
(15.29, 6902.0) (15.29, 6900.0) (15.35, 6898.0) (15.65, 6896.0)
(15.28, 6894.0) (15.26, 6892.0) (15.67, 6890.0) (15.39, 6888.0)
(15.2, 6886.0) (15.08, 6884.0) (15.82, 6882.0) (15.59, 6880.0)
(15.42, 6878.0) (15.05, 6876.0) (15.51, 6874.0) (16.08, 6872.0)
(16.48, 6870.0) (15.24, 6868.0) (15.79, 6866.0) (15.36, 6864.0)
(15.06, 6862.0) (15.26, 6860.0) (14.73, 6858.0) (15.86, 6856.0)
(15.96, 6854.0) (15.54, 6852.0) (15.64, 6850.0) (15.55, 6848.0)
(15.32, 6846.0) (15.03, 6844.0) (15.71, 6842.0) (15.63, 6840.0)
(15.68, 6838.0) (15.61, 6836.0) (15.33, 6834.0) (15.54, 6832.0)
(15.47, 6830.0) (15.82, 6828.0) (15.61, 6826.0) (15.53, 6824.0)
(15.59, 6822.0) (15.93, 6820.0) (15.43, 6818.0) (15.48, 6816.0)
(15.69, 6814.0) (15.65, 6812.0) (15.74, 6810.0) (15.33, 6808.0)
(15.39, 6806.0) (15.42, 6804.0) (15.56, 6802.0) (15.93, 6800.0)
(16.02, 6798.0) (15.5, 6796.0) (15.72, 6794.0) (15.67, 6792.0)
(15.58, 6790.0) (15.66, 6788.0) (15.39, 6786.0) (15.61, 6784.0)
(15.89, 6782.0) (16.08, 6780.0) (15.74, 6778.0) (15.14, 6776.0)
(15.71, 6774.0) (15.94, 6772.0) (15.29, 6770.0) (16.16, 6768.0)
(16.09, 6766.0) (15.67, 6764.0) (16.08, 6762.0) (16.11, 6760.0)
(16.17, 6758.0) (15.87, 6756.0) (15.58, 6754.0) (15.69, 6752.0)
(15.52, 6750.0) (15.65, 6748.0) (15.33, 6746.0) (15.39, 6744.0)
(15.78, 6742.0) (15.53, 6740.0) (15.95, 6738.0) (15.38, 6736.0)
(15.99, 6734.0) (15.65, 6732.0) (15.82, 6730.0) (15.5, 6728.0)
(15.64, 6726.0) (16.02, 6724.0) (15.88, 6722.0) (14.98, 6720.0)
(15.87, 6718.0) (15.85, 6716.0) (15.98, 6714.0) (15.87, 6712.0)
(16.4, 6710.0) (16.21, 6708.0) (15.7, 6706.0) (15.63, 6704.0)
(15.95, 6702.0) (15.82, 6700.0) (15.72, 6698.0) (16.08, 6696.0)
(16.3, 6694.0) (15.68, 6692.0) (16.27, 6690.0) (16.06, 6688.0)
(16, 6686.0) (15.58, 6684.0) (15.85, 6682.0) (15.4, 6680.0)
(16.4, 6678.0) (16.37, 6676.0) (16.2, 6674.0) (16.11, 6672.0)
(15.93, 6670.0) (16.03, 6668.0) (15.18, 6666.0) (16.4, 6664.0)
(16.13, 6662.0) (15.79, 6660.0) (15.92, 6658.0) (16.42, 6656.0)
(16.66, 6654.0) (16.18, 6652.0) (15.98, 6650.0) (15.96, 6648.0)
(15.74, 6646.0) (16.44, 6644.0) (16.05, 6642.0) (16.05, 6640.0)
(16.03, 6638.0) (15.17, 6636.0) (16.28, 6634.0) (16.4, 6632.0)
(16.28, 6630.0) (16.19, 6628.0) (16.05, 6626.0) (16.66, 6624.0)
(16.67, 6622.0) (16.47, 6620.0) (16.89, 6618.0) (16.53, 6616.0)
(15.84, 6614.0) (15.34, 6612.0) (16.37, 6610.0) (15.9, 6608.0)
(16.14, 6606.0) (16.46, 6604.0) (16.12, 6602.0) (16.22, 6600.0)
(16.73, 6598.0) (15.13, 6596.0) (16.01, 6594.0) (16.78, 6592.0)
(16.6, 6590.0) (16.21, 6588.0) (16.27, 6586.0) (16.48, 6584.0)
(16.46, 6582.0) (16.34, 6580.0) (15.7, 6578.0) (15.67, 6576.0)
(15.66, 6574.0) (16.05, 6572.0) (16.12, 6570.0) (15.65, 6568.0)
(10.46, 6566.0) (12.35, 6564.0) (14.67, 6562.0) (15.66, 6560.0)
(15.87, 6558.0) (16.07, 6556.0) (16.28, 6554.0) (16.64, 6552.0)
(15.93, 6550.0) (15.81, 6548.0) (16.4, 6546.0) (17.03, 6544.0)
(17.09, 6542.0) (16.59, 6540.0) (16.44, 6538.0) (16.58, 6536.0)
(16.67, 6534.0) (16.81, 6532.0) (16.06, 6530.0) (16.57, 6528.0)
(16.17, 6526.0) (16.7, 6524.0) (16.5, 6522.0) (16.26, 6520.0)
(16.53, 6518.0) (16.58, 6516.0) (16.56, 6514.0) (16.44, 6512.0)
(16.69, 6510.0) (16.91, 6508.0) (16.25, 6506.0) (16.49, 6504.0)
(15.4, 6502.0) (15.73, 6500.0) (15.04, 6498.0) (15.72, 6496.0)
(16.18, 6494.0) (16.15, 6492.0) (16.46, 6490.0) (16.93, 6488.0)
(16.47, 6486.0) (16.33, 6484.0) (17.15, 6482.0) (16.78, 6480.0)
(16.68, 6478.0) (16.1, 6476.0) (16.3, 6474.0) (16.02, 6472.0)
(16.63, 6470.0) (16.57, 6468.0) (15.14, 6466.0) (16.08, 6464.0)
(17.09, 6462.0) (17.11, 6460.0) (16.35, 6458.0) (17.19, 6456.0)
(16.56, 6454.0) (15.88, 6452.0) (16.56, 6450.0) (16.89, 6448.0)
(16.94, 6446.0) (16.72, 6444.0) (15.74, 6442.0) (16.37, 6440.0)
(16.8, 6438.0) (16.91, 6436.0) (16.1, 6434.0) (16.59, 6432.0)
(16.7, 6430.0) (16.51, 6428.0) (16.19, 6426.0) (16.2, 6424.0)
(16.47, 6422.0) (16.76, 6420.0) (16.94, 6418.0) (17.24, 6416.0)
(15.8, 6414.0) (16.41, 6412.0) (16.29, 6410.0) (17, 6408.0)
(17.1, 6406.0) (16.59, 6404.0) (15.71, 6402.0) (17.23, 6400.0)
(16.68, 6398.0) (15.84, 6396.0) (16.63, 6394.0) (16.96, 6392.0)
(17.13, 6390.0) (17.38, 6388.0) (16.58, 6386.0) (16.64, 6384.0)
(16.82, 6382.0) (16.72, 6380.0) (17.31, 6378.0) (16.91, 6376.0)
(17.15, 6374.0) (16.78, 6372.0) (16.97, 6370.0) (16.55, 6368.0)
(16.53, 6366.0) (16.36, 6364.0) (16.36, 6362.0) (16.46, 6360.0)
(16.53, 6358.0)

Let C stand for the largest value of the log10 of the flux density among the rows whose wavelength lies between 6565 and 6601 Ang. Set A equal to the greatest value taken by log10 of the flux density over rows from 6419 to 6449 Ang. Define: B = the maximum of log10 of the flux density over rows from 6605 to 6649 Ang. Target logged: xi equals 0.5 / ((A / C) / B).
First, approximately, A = 1.23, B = 1.23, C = 1.22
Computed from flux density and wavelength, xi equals 0.612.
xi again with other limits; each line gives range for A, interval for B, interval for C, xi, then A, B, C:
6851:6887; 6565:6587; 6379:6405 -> 0.620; 1.22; 1.22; 1.24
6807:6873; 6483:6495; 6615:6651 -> 0.620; 1.22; 1.23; 1.23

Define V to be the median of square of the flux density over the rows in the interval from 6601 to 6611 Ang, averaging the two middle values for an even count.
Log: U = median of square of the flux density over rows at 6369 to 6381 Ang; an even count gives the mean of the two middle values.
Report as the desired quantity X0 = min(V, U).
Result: 260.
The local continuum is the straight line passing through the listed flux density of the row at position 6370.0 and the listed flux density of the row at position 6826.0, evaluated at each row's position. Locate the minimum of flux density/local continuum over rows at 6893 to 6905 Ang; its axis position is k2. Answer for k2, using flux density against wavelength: 6894.0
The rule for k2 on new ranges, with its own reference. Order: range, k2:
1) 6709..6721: 6720.0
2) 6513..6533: 6530.0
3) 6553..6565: 6564.0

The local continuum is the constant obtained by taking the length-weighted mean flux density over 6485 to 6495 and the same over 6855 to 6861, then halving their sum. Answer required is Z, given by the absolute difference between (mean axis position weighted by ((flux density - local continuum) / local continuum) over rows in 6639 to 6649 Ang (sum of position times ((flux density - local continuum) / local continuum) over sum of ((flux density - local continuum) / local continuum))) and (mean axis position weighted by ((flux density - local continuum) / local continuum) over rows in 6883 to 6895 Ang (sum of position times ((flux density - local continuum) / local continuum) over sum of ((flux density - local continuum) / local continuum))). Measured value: 245.6 Ang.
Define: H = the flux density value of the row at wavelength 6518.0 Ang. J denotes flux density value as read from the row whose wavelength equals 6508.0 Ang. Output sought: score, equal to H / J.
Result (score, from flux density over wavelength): 0.98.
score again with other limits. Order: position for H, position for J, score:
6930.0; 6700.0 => 0.97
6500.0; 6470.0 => 0.95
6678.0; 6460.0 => 0.96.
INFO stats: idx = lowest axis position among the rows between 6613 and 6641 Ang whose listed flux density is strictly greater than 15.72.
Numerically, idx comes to 6614.0 Ang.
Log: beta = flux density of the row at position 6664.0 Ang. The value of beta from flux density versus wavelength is 16.4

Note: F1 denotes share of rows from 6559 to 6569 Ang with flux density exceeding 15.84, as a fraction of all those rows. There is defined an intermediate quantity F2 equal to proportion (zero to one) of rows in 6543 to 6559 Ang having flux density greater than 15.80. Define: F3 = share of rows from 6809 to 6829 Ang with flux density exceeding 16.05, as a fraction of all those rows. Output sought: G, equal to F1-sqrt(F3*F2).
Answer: 0.0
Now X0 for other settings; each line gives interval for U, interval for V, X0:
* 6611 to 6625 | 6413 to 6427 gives 271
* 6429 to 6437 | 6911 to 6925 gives 235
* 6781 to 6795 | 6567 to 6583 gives 245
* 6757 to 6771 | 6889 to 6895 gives 233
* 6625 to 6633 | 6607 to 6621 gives 264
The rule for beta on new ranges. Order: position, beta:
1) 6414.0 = 15.8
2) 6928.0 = 15.2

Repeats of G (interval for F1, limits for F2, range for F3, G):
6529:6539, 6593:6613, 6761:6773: 0.4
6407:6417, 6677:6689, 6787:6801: 0.8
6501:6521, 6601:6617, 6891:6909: 0.9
